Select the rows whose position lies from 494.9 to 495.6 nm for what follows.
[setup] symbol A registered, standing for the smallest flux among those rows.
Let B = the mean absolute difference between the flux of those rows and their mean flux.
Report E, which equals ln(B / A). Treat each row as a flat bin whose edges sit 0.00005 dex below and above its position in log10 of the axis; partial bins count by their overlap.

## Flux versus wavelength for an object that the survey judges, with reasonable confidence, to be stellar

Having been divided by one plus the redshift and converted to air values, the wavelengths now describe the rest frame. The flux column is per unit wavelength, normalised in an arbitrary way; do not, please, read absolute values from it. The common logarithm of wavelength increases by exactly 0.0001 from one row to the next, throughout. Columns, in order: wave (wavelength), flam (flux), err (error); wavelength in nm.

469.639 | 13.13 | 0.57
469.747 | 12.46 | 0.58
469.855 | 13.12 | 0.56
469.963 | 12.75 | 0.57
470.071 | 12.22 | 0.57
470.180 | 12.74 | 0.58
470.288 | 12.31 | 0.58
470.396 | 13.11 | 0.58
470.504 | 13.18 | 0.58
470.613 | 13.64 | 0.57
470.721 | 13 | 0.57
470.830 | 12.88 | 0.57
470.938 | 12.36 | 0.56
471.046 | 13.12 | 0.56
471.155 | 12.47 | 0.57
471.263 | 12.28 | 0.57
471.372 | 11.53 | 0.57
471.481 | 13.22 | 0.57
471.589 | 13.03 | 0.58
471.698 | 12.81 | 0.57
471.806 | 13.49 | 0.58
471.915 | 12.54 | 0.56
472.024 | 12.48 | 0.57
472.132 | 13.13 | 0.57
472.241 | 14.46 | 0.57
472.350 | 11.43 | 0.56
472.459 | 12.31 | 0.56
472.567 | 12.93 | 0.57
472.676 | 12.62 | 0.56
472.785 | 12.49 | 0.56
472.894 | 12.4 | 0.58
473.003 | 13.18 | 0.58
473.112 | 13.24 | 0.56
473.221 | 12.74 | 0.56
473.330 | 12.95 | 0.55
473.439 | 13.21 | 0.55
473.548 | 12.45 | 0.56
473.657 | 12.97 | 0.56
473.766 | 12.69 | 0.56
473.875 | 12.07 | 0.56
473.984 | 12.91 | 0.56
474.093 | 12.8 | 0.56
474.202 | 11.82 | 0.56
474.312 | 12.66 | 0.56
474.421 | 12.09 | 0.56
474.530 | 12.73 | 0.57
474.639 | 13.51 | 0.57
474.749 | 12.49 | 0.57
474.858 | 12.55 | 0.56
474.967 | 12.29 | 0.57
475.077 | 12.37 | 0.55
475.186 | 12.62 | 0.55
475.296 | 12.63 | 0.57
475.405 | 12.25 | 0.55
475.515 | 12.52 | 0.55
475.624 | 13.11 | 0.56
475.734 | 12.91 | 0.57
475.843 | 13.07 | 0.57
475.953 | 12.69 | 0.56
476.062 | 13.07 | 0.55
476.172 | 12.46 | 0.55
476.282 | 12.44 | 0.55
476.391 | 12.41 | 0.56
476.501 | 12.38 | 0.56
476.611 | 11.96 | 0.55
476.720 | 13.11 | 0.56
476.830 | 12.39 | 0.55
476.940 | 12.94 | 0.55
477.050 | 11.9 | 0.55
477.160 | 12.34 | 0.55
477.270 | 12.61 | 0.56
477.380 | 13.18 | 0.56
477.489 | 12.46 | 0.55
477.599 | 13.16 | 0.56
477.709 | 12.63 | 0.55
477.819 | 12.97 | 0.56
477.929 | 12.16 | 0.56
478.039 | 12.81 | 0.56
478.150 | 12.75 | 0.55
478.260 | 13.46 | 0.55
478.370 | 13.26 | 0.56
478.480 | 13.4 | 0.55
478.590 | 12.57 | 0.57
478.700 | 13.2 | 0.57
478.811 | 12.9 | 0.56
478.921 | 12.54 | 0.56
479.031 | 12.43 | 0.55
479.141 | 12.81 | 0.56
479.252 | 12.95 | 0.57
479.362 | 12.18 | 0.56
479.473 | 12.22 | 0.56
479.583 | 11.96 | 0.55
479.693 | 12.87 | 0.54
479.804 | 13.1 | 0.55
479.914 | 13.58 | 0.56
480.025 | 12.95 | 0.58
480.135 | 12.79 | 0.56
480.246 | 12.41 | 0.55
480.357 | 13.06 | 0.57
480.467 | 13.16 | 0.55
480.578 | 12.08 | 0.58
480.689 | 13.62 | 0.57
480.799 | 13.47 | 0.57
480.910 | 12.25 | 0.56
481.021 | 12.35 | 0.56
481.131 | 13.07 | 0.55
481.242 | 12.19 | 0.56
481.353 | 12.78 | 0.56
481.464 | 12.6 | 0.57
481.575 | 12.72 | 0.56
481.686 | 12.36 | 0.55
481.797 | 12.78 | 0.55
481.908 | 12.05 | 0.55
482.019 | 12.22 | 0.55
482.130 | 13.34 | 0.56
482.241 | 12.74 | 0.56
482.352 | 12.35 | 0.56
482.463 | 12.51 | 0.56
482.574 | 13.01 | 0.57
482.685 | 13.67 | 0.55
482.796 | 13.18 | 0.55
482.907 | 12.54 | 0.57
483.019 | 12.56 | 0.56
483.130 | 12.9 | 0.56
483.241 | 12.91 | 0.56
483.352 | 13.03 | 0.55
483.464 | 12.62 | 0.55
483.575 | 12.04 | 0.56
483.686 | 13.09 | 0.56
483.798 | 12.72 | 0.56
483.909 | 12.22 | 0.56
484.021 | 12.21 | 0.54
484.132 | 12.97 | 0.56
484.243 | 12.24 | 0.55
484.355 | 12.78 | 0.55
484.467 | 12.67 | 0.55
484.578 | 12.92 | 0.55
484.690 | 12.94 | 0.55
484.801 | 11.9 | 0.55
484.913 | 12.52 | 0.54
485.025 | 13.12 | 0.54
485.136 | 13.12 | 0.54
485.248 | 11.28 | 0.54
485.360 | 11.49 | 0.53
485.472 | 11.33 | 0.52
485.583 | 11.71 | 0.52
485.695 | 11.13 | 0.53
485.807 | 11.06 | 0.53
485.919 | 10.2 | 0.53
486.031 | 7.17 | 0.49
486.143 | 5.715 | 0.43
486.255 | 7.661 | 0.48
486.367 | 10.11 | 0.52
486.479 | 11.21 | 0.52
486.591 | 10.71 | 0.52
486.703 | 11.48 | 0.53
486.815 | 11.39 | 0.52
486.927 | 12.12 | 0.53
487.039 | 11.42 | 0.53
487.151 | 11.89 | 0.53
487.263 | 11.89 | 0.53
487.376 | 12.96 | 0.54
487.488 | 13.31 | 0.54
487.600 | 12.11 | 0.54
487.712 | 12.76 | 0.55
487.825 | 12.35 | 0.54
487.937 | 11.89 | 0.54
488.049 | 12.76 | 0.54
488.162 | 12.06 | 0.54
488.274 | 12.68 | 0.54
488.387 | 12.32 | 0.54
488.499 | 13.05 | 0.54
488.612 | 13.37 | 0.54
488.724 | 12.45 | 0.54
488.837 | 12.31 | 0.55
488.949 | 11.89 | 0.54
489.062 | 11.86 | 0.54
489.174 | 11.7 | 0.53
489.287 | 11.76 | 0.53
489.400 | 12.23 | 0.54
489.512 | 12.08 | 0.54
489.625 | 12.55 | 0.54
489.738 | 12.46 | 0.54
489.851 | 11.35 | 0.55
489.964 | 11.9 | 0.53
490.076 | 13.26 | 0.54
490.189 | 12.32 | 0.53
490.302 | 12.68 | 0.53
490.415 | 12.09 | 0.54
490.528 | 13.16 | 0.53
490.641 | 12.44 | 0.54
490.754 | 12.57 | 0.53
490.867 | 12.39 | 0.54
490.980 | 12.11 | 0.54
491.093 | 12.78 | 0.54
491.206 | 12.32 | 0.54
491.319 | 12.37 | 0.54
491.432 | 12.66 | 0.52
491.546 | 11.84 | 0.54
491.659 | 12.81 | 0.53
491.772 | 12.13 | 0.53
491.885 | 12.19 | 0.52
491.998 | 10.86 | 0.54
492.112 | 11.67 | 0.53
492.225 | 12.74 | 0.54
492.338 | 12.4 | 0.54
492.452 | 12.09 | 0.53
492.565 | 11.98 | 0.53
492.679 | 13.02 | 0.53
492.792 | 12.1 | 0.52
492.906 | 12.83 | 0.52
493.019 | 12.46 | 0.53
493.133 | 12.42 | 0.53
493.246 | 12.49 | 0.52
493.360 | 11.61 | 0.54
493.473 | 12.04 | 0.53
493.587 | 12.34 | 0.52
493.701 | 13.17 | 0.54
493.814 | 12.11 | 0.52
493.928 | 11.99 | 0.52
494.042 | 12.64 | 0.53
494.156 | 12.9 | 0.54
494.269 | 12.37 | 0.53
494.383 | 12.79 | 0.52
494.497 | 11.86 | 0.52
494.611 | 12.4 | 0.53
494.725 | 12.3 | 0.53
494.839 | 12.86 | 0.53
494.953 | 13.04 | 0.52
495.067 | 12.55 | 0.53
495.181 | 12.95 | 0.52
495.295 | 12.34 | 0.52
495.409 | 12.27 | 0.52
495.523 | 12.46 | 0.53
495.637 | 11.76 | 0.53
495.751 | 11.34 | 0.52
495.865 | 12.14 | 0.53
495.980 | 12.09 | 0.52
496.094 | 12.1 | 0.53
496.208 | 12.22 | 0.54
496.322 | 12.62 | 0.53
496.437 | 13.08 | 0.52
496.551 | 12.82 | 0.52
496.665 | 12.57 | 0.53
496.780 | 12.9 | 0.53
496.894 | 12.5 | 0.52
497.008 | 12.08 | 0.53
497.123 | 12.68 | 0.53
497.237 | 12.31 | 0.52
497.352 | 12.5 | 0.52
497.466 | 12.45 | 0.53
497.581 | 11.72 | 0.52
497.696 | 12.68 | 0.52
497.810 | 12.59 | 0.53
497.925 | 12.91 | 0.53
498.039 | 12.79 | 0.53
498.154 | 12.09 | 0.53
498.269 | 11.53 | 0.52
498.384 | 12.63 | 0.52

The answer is -3.8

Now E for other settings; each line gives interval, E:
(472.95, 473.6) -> -3.9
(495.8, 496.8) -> -3.6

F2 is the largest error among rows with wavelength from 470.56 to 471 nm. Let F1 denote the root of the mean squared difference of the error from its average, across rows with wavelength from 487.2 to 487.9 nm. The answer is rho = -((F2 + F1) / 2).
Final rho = -0.288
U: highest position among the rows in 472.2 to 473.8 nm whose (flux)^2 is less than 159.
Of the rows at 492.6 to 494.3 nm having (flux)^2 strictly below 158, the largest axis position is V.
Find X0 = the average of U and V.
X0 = 483.91 nm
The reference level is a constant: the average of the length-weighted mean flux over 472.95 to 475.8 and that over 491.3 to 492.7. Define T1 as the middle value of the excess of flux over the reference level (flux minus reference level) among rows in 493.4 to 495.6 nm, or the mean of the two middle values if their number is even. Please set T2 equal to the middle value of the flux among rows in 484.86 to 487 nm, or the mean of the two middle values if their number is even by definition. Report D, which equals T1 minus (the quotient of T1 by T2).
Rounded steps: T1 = 0.0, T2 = 11.28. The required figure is -0.03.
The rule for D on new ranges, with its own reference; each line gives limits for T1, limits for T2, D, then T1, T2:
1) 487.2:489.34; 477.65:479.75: -0.11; -0.1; 12.81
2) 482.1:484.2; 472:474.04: 0.28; 0.3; 12.74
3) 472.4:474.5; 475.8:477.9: 0.24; 0.3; 12.61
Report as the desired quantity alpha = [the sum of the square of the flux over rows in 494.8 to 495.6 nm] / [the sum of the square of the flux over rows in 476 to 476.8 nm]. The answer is 1.01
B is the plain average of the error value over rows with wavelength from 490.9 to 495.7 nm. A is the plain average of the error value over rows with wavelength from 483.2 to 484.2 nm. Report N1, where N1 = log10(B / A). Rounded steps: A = 0.556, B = 0.529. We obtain -0.021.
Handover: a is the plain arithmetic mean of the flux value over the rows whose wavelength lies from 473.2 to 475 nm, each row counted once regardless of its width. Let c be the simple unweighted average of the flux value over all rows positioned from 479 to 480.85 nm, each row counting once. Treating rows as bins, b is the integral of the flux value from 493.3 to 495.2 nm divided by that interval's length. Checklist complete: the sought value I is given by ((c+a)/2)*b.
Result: 158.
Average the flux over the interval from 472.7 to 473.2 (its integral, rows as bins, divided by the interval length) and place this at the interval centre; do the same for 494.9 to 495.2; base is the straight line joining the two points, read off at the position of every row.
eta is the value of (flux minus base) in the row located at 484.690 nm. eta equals 0.13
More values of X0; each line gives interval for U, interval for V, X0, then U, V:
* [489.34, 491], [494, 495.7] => 493.31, 490.980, 495.637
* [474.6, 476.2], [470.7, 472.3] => 474.10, 476.172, 472.024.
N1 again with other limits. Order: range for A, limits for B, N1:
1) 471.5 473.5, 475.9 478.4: -0.009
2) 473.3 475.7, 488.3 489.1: -0.014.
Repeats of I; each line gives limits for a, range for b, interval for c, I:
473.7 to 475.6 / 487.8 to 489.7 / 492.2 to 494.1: 153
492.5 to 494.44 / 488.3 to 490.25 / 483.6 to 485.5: 153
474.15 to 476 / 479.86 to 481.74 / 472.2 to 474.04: 162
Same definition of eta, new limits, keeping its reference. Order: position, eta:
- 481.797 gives -0.03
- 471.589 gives 0.24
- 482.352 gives -0.46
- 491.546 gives -0.99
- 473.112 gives 0.44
